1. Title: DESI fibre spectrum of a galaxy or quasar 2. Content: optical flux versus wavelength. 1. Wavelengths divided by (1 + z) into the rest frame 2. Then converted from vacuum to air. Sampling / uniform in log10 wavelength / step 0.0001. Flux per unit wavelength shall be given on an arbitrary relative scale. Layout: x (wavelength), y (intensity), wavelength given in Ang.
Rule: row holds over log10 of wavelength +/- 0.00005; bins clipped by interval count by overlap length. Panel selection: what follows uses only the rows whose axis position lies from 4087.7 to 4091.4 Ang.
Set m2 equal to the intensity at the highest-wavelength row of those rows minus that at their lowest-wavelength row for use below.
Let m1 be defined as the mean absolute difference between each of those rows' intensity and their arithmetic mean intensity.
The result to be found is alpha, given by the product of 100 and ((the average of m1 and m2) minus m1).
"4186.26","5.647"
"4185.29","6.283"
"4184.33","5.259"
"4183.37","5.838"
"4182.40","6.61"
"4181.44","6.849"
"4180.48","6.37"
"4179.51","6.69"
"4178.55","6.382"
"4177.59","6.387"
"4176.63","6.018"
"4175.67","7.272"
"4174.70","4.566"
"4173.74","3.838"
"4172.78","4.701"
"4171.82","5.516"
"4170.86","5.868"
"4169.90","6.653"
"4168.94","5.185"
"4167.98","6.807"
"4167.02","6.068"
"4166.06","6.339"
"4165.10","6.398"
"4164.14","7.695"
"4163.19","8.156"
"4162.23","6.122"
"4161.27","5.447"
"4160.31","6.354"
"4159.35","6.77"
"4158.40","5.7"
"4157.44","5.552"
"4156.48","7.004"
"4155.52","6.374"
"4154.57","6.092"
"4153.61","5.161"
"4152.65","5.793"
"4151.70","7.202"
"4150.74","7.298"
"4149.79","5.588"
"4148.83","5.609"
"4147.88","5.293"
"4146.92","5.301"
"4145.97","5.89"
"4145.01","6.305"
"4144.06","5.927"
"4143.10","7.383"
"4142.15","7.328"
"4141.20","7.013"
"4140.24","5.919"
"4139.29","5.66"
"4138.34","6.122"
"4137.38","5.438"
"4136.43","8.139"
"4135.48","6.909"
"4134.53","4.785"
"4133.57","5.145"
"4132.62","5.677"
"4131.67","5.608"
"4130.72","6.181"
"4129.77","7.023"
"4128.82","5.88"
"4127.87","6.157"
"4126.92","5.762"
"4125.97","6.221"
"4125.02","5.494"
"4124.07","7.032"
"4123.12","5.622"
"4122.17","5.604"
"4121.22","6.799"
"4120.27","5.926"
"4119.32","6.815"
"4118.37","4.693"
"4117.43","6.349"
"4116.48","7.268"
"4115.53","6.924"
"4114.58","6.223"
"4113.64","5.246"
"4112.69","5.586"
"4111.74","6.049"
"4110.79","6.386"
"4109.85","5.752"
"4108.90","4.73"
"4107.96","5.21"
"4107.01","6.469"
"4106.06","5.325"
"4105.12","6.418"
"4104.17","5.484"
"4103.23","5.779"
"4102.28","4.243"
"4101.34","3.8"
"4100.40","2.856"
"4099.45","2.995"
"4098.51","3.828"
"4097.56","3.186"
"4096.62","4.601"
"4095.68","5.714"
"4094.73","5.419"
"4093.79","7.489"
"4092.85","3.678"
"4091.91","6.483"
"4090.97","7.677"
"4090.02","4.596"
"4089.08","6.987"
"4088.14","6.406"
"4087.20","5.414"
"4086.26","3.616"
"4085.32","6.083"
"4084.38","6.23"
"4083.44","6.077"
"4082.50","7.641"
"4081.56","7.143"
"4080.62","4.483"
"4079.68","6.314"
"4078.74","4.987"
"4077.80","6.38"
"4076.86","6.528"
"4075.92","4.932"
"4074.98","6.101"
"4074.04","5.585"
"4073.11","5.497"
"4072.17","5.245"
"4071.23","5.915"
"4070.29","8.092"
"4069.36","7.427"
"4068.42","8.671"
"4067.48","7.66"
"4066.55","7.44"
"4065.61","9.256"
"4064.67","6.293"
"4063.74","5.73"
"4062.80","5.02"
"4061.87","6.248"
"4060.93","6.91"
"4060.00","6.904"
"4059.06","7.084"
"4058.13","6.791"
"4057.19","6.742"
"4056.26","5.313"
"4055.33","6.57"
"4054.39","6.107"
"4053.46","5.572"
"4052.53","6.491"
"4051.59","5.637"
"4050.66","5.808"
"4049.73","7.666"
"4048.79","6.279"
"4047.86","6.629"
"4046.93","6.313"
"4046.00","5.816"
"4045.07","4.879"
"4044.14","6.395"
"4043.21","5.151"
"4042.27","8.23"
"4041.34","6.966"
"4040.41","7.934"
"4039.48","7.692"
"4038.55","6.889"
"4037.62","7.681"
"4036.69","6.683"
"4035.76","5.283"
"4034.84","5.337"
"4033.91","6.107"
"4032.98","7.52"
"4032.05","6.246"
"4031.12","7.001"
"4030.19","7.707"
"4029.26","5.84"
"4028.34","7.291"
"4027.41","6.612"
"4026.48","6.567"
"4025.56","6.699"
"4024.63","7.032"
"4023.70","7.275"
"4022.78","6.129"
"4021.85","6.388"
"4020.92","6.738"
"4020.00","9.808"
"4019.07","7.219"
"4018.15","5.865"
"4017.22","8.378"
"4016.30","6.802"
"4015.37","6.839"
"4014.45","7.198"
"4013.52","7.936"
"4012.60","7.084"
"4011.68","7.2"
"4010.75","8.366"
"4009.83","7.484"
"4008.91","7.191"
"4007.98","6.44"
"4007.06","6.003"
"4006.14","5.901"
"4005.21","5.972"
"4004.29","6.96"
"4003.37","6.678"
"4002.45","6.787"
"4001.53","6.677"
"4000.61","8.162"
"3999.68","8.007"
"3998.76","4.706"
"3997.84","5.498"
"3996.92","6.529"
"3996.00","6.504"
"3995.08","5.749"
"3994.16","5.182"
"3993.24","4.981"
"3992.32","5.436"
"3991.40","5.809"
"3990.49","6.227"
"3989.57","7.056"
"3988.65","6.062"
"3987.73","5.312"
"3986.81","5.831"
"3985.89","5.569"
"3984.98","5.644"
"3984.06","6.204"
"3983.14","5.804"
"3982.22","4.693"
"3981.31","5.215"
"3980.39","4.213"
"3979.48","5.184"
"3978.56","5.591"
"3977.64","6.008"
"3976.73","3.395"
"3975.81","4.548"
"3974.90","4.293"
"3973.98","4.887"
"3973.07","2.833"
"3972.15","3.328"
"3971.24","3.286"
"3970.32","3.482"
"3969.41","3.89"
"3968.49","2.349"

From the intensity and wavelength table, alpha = 18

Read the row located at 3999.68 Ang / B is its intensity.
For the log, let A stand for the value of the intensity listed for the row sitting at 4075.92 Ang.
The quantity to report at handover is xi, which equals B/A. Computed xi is 1.6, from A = 4.932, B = 8.007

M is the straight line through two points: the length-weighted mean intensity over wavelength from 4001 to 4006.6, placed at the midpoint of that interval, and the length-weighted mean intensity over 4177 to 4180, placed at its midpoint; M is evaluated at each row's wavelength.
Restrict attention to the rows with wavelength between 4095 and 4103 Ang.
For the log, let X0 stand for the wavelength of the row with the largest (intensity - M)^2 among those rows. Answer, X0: 4100.40 Ang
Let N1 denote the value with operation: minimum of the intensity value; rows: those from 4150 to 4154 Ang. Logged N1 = 5.161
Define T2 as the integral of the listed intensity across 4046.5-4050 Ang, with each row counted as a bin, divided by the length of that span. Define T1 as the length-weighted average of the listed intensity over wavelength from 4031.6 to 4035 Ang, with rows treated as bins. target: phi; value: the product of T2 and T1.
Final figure 42.5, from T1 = 6.4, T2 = 6.7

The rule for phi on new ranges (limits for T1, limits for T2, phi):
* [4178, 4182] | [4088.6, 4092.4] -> 42.2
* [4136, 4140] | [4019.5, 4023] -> 46.2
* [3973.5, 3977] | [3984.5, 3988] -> 24.2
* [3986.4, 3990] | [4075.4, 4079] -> 34.8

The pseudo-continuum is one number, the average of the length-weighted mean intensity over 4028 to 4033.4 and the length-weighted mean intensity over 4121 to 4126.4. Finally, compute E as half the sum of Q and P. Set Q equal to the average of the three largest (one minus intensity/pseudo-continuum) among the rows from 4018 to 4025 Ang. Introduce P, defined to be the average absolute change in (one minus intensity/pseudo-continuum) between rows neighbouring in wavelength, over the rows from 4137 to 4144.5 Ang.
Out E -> 0.08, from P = 0.09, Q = 0.06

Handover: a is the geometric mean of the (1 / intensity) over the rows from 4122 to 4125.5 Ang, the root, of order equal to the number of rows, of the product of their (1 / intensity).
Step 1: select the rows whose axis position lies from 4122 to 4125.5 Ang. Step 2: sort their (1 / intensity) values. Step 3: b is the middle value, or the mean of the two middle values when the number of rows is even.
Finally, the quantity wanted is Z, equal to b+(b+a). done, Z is 0.53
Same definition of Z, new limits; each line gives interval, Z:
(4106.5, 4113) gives 0.52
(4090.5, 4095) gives 0.48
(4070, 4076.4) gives 0.53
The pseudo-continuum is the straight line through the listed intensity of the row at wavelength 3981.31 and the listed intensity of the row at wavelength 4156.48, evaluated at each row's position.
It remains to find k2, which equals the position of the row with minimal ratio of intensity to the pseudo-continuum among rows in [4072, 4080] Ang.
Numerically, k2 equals 4075.92 Ang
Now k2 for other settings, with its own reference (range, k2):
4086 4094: 4086.26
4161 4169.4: 4168.94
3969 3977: 3973.07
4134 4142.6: 4134.53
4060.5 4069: 4062.80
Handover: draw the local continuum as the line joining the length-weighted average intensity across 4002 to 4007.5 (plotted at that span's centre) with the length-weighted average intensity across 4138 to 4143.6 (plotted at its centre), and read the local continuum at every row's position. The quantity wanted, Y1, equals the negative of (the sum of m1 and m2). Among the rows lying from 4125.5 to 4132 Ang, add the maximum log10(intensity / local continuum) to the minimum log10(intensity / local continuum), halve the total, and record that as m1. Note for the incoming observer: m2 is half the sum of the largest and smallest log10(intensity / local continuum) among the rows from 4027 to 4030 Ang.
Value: 0.013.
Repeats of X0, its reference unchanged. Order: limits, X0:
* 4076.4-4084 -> 4080.62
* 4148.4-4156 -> 4153.61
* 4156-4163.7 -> 4163.19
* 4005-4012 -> 4010.75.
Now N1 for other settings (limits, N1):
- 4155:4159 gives 5.552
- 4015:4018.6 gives 5.865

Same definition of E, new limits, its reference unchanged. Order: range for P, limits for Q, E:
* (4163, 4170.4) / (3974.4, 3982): 0.26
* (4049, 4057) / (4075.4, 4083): 0.20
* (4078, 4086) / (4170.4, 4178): 0.25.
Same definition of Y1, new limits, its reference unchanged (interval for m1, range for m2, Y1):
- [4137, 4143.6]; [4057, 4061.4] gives -0.013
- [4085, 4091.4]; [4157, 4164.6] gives 0.088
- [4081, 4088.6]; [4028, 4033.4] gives 0.073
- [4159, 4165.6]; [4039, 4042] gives -0.066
